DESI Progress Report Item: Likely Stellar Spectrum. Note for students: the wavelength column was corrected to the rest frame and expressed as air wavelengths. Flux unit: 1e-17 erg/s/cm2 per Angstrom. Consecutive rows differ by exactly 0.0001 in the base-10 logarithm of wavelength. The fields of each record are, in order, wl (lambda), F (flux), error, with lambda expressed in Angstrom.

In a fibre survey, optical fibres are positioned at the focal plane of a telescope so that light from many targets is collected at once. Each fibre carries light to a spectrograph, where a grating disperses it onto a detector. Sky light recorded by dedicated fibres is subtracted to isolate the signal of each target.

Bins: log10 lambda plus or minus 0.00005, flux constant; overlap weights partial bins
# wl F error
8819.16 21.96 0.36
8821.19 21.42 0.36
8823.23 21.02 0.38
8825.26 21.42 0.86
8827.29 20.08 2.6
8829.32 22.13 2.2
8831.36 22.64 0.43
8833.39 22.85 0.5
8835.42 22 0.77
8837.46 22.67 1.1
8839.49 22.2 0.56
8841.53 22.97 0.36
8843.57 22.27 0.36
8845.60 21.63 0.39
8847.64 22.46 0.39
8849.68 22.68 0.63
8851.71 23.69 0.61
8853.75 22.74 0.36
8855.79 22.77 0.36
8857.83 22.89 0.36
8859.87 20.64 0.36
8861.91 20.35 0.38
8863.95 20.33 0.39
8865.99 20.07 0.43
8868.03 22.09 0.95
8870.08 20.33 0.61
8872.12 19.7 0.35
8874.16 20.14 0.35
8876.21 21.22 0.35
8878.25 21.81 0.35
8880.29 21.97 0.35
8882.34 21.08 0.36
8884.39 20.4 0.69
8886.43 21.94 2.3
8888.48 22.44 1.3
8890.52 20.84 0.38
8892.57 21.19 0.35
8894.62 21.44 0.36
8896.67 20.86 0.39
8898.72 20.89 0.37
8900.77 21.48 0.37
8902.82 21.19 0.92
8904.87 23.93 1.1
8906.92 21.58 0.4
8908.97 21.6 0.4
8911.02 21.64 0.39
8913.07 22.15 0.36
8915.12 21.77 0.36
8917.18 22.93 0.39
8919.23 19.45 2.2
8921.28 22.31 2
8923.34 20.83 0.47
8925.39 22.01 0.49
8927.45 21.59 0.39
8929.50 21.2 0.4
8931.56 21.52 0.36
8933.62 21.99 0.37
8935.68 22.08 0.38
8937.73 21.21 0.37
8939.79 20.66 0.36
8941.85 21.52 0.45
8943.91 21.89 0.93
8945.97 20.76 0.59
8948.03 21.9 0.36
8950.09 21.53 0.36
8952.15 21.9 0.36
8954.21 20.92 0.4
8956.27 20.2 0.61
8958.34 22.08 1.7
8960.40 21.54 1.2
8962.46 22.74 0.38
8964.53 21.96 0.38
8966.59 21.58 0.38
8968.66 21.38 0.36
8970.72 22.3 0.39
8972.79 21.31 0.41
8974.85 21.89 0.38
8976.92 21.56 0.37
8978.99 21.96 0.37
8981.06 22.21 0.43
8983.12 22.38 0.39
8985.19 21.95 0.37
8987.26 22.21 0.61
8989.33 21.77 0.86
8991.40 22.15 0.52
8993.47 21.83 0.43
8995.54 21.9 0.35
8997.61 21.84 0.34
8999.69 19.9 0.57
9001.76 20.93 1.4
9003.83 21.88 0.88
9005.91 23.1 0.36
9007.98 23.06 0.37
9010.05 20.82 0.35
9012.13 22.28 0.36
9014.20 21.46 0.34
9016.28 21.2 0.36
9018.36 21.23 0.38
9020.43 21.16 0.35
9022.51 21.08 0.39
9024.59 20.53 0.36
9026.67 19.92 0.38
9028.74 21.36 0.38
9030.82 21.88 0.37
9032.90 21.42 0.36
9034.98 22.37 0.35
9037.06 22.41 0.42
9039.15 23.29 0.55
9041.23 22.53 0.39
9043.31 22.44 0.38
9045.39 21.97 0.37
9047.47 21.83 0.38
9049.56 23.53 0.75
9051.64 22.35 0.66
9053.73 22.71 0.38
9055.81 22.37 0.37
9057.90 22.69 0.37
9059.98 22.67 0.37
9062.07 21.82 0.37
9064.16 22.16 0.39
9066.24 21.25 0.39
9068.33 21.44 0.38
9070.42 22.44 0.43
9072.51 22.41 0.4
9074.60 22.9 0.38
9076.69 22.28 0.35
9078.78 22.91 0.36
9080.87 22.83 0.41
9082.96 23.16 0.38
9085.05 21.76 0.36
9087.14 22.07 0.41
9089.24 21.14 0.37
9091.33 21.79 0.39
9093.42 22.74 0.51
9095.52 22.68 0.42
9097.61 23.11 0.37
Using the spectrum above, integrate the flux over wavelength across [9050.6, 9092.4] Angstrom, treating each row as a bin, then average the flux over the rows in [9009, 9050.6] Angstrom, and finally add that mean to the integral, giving 952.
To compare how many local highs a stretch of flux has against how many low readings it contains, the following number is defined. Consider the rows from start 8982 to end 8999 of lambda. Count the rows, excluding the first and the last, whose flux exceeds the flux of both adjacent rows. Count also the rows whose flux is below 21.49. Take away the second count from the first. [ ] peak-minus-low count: 3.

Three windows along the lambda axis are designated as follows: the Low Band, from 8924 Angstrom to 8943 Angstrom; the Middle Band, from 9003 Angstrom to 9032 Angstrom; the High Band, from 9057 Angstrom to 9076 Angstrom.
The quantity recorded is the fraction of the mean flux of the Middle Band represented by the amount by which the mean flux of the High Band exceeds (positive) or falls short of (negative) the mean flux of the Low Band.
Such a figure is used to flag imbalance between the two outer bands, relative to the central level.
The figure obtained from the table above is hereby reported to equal 0.031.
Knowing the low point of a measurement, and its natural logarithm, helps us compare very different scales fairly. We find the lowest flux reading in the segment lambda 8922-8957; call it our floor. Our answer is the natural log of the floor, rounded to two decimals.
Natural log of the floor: 3.01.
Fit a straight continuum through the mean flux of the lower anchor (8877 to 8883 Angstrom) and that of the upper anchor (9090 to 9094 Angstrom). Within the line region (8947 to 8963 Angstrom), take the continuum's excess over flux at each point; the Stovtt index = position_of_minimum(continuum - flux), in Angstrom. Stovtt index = 8962.46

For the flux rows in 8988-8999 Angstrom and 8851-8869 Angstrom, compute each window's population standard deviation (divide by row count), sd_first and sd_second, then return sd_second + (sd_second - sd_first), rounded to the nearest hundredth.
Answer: 2.47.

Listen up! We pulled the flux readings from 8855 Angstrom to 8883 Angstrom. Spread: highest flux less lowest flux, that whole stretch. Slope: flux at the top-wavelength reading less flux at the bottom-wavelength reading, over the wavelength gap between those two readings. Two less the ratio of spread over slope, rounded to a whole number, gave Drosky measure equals 52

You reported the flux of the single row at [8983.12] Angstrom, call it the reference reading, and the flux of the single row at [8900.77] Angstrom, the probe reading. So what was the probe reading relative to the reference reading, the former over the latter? 0.96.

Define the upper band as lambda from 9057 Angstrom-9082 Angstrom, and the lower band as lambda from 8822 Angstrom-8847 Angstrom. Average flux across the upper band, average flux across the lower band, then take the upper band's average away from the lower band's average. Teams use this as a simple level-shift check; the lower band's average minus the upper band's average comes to -0.33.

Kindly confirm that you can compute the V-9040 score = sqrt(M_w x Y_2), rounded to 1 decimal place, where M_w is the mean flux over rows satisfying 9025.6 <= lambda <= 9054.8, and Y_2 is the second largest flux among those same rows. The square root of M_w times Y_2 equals 22.7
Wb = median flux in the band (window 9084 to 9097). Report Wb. 21.9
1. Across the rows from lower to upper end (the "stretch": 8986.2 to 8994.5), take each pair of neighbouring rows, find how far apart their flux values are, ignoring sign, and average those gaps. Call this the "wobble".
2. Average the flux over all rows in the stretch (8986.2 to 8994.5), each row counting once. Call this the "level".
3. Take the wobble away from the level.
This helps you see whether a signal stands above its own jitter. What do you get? 21.6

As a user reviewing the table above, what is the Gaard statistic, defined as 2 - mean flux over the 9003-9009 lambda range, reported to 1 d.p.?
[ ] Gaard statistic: -20.7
